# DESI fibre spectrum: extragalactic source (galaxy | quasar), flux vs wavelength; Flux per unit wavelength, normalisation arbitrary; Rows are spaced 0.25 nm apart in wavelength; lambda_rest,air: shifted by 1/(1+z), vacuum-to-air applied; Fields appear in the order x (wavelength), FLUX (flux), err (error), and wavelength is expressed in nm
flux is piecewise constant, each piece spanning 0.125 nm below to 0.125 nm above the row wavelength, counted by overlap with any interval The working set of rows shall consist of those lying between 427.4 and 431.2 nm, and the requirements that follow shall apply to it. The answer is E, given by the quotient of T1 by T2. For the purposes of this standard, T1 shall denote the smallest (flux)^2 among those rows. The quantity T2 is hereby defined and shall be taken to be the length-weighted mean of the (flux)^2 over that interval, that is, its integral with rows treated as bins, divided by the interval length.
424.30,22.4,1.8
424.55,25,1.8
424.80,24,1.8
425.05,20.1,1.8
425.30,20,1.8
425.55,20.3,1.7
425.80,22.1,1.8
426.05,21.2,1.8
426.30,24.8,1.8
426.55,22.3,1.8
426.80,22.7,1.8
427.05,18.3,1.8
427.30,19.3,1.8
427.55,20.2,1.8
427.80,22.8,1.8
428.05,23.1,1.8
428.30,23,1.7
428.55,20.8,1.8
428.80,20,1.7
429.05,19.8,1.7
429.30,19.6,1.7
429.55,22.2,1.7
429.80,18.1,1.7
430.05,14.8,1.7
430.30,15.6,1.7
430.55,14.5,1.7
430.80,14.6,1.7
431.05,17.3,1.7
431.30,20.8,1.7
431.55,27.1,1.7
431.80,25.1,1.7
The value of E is 0.56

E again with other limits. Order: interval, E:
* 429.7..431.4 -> 0.76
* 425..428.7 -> 0.73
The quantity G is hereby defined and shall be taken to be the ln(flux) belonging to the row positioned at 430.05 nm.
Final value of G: 2.69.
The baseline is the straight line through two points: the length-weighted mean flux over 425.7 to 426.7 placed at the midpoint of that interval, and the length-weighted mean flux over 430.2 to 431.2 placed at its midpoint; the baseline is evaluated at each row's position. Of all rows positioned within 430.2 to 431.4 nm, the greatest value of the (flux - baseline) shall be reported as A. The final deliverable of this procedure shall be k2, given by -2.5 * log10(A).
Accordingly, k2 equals -2.0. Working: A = 6.1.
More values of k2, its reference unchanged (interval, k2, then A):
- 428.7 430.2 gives -1.7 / 4.8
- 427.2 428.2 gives -1.3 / 3.4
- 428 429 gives -1.4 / 3.6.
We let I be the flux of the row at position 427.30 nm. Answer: 19.3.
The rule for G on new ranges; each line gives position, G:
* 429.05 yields 2.99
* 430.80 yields 2.68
